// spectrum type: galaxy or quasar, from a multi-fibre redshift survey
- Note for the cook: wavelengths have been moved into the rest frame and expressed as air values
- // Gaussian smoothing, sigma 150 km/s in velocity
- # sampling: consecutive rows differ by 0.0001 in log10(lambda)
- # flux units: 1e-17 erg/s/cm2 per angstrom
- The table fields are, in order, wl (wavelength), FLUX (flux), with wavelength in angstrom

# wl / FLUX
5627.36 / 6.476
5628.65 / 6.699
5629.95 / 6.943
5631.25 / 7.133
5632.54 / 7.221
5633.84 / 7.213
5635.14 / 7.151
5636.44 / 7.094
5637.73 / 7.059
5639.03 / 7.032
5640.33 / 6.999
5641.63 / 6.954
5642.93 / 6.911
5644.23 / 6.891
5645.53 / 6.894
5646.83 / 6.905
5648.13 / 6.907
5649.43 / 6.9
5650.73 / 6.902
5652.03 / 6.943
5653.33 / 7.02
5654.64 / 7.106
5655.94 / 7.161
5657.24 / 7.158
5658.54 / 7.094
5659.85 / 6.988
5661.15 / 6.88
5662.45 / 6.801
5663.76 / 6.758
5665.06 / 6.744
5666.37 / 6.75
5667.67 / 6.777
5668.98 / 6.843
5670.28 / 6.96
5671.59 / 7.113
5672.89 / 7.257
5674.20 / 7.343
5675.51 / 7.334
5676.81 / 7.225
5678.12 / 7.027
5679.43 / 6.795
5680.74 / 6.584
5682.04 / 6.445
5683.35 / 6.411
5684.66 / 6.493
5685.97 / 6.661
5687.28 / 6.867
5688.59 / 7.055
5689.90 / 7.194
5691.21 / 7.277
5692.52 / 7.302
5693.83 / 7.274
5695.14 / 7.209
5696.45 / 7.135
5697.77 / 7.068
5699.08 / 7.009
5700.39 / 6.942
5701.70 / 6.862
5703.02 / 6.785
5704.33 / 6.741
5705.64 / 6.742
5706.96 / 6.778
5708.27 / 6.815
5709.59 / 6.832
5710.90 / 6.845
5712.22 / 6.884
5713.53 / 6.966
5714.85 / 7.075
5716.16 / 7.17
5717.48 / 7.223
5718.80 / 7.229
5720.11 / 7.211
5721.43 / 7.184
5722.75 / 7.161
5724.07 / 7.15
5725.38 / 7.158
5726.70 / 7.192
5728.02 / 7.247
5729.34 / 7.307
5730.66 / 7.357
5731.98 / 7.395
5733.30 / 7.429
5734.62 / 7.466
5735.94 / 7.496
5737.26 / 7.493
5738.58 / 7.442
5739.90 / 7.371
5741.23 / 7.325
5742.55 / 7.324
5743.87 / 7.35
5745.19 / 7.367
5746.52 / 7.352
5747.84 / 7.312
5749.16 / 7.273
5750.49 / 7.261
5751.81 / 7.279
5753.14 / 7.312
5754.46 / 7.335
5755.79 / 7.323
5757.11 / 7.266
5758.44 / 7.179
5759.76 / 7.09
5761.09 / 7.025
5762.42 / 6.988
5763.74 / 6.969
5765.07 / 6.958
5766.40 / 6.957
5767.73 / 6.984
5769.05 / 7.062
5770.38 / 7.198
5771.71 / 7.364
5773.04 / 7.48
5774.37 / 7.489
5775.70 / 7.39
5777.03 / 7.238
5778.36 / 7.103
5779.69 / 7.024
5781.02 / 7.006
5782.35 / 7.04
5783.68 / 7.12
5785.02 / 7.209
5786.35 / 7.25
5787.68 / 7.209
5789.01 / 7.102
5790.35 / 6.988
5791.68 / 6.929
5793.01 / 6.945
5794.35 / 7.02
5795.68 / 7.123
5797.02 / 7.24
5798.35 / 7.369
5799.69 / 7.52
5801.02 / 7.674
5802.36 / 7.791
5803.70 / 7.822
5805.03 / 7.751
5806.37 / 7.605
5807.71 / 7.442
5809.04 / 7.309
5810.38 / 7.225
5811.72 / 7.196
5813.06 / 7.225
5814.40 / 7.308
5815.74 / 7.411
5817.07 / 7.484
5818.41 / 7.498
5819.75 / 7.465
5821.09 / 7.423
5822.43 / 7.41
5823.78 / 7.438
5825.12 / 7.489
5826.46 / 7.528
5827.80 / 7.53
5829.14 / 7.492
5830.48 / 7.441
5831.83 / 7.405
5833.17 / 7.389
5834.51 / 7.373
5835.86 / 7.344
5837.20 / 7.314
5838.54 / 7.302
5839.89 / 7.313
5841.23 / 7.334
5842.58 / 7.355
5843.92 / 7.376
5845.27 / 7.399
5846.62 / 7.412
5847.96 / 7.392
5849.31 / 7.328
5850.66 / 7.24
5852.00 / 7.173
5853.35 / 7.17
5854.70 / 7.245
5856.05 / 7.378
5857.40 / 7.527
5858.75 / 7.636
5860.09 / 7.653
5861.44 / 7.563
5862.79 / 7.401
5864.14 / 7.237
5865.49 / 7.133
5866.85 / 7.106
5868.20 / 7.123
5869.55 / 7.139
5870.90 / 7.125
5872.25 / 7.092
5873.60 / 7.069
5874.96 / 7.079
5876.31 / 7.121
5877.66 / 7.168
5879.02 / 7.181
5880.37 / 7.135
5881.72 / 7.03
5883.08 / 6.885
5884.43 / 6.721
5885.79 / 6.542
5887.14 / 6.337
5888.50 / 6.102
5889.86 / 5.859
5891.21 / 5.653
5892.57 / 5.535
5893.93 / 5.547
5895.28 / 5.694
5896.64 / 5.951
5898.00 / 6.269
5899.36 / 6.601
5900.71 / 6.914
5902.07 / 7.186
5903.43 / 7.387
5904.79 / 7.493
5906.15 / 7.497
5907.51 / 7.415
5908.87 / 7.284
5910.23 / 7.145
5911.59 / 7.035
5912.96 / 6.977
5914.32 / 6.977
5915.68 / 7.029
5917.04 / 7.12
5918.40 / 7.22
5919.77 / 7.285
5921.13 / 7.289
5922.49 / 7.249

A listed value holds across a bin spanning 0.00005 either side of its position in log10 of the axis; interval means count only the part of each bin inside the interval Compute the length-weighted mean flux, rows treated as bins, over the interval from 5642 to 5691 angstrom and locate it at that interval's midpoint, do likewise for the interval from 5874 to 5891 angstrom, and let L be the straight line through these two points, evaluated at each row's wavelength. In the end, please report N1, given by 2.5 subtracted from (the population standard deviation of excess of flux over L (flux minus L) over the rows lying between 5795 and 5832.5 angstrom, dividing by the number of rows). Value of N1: -2.33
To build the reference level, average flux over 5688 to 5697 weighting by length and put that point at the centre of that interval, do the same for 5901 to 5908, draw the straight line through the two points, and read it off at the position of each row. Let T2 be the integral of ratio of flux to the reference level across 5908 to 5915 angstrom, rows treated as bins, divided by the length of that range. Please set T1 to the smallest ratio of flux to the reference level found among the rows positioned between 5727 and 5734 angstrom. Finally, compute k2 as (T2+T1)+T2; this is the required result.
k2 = 2.92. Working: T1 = 1.00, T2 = 0.962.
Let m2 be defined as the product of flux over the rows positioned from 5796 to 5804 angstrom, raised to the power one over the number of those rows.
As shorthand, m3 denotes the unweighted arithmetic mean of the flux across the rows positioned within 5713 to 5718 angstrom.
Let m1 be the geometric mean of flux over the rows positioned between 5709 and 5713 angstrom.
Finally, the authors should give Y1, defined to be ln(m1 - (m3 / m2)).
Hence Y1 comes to 1.78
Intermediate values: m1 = 6.85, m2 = 7.57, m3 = 7.11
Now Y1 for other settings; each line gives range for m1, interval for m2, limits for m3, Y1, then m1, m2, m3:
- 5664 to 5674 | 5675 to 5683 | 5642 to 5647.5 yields 1.78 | 6.92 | 6.89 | 6.90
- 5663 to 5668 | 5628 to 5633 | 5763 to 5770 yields 1.75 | 6.76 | 7.00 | 6.99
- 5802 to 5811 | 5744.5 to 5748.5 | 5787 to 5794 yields 1.89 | 7.56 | 7.34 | 7.03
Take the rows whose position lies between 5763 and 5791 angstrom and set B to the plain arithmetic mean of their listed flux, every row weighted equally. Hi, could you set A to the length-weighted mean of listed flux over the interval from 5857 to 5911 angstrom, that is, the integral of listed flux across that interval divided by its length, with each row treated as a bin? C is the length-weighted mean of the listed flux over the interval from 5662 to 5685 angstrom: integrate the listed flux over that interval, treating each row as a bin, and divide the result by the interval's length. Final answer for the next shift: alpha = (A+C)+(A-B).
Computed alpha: 13.5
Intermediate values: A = 6.89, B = 7.15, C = 6.9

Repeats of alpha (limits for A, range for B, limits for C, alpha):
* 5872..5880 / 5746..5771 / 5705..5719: 14.0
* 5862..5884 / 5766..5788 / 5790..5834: 14.5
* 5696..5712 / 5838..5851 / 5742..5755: 13.7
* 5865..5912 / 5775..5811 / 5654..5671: 13.2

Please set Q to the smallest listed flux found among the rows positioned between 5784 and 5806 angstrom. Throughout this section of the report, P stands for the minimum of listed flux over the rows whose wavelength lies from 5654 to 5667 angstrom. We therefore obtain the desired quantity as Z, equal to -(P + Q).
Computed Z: -13.7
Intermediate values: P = 6.744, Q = 6.929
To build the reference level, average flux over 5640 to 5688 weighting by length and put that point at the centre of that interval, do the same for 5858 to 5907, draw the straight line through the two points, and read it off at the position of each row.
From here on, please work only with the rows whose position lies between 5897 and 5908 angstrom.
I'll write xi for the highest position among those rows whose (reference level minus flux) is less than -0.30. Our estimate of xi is 5907.51 angstrom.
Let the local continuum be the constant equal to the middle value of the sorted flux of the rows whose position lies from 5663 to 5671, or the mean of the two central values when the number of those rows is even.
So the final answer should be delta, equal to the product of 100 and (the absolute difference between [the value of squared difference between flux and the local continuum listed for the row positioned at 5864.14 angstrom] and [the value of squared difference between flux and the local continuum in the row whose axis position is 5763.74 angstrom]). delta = 18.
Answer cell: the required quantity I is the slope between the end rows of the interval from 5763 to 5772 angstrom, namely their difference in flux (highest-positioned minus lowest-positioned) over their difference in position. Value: 0.05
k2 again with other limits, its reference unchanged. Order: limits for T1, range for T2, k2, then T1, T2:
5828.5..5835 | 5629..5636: 2.99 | 1.01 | 0.991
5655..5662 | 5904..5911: 2.96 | 0.96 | 1.000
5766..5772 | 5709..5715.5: 2.87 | 0.96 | 0.958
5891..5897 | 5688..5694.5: 2.76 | 0.75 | 1.002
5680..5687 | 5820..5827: 2.93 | 0.89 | 1.020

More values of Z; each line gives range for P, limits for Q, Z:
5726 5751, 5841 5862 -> -14.4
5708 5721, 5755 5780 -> -13.8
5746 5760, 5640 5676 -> -13.8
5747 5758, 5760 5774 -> -14.2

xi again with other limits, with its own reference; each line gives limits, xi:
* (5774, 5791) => 5787.68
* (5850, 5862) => 5861.44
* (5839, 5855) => 5854.70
